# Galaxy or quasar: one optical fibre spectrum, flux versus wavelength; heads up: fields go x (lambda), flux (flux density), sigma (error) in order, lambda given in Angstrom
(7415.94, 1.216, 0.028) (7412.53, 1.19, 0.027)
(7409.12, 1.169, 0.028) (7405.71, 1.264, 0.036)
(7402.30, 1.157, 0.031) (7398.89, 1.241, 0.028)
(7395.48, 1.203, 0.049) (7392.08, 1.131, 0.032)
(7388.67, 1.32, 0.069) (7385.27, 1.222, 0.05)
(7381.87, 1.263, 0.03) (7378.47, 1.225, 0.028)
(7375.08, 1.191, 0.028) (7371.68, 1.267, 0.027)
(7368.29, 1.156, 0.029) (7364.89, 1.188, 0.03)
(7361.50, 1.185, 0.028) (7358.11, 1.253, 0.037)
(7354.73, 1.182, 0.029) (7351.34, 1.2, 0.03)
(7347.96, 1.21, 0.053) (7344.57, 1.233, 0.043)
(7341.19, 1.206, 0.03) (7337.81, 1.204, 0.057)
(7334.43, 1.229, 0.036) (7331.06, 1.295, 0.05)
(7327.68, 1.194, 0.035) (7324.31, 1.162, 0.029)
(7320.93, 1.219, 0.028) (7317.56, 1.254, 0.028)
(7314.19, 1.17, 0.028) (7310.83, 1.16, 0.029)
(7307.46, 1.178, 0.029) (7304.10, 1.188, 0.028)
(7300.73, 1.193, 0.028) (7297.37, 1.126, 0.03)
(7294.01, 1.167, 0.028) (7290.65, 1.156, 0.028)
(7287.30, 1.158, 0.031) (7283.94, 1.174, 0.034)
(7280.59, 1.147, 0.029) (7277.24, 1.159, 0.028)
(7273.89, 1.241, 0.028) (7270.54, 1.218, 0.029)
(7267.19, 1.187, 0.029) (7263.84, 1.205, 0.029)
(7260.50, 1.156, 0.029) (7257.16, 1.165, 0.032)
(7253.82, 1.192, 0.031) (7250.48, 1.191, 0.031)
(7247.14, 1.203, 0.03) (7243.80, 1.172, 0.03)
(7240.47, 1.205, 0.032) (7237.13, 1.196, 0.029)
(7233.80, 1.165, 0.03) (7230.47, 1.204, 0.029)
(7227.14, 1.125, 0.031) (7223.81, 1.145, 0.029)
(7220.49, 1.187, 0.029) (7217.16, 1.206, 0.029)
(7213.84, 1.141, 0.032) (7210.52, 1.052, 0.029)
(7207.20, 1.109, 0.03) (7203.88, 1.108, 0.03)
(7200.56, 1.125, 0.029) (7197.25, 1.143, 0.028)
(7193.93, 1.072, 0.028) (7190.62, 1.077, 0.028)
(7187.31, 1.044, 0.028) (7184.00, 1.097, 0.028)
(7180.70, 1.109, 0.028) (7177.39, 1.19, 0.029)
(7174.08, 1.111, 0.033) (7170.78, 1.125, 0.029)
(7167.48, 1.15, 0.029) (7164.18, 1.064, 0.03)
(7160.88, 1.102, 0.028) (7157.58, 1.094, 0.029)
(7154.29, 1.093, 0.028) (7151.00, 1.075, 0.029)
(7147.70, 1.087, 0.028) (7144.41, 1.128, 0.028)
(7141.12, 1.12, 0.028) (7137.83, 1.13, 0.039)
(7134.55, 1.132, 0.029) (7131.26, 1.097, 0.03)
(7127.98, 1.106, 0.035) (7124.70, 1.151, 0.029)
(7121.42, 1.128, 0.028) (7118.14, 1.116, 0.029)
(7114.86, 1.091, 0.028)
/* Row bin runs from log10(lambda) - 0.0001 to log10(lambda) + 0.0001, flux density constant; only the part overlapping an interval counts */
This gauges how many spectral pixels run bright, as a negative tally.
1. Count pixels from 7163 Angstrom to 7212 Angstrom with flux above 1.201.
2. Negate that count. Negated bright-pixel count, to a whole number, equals 0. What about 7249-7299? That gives -3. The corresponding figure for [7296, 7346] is -7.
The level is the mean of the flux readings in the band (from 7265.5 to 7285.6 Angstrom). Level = 1.19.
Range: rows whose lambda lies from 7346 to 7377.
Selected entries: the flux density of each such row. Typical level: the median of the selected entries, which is 1.19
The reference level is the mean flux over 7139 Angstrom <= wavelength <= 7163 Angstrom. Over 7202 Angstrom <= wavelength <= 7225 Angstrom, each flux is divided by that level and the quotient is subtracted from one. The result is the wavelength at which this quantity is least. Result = 7217.16 Angstrom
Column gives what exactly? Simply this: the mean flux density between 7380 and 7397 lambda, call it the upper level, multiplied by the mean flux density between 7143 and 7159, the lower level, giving 1.34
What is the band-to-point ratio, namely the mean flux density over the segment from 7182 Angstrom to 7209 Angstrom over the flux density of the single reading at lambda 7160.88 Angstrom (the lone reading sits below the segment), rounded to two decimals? 1.00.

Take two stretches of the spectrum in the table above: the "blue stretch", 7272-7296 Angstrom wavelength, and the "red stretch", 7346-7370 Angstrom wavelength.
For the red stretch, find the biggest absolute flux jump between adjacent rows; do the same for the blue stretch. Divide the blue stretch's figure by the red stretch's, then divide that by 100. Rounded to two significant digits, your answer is 0.012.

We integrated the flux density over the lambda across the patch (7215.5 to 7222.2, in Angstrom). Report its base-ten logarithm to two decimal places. 0.90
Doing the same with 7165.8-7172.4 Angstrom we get 0.88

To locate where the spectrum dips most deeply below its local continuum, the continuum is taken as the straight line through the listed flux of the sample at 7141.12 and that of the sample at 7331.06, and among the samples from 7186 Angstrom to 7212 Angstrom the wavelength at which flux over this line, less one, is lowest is 7210.52 Angstrom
